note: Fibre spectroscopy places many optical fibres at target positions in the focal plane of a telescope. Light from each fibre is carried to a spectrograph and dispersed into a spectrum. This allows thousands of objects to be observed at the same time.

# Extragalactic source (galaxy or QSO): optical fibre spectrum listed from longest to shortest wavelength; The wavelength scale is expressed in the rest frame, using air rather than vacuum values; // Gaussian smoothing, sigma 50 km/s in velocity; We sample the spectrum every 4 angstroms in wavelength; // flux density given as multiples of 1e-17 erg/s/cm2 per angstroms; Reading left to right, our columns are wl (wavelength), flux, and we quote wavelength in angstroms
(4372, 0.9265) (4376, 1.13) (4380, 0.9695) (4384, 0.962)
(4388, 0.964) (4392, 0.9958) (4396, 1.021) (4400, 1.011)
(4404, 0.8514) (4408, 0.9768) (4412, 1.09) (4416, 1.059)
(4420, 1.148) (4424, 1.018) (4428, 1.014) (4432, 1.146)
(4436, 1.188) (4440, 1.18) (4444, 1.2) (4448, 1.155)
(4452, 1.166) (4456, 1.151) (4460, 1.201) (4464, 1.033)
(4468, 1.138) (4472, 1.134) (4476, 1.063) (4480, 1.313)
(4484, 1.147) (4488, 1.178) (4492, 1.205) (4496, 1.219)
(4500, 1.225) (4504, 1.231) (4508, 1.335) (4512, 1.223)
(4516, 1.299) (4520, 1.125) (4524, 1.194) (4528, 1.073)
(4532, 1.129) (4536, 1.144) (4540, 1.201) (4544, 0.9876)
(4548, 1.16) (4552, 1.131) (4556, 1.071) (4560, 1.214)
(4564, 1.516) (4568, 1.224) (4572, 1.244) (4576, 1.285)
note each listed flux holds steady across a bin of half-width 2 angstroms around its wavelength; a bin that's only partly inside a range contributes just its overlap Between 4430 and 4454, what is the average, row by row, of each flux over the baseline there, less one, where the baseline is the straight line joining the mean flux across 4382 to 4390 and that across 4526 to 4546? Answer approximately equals 0.153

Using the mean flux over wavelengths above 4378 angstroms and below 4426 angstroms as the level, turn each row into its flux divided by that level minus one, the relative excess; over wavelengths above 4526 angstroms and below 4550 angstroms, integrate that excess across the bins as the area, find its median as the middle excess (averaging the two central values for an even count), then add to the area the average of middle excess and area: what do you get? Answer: 4.0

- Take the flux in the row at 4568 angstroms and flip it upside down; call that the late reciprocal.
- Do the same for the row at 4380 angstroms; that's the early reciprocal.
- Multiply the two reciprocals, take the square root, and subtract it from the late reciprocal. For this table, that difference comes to -0.10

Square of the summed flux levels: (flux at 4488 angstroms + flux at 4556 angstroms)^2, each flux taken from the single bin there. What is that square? 5.1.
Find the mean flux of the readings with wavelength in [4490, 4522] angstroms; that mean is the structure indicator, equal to 1.23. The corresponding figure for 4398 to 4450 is 1.08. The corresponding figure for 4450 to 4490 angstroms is 1.15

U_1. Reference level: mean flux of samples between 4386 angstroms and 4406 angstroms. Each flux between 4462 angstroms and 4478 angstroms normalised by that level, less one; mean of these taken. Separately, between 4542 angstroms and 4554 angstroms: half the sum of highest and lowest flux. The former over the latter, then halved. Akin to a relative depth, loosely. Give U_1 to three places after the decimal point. 0.059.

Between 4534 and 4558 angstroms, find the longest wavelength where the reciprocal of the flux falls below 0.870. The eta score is 4548 angstroms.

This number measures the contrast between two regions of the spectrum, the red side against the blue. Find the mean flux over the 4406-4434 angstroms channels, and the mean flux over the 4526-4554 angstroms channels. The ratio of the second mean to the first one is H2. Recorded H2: 1.05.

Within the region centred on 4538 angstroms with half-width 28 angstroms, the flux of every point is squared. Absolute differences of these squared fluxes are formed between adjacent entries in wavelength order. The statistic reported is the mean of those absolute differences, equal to 0.27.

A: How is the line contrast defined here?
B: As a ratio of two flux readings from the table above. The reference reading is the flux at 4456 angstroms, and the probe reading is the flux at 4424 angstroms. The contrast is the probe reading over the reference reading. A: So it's 0.88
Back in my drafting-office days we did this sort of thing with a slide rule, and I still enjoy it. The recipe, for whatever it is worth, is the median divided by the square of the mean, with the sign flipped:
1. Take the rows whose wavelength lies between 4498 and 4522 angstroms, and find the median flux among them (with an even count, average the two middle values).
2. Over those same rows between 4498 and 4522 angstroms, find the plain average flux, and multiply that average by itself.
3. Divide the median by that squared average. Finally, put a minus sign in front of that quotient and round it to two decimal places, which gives -0.80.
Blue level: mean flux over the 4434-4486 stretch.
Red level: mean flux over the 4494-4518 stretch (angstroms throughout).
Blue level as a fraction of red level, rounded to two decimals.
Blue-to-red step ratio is 0.92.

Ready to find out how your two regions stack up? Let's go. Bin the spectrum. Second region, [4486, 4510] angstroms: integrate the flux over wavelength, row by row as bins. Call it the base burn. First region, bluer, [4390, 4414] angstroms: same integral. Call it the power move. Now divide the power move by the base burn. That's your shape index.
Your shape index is 0.80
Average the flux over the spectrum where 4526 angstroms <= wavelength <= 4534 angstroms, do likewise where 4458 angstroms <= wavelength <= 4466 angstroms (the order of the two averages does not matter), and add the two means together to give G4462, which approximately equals 2.22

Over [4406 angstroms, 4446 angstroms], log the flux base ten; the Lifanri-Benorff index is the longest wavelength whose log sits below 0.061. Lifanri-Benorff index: 4432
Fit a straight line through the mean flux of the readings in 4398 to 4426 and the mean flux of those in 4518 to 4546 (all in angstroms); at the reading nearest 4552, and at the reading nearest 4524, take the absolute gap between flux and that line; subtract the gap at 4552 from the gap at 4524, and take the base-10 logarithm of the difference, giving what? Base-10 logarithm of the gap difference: -1.15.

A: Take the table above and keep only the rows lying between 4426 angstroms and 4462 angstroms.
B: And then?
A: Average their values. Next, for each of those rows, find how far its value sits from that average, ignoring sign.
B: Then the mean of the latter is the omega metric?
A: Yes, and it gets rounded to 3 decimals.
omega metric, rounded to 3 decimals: 0.035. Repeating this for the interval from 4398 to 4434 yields 0.067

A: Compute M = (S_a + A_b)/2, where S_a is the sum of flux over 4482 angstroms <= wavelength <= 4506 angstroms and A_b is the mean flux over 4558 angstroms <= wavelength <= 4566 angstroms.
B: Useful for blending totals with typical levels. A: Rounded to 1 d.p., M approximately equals 4.3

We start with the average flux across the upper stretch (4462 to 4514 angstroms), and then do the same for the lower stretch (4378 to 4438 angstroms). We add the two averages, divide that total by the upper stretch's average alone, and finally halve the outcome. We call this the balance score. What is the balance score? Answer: 0.93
